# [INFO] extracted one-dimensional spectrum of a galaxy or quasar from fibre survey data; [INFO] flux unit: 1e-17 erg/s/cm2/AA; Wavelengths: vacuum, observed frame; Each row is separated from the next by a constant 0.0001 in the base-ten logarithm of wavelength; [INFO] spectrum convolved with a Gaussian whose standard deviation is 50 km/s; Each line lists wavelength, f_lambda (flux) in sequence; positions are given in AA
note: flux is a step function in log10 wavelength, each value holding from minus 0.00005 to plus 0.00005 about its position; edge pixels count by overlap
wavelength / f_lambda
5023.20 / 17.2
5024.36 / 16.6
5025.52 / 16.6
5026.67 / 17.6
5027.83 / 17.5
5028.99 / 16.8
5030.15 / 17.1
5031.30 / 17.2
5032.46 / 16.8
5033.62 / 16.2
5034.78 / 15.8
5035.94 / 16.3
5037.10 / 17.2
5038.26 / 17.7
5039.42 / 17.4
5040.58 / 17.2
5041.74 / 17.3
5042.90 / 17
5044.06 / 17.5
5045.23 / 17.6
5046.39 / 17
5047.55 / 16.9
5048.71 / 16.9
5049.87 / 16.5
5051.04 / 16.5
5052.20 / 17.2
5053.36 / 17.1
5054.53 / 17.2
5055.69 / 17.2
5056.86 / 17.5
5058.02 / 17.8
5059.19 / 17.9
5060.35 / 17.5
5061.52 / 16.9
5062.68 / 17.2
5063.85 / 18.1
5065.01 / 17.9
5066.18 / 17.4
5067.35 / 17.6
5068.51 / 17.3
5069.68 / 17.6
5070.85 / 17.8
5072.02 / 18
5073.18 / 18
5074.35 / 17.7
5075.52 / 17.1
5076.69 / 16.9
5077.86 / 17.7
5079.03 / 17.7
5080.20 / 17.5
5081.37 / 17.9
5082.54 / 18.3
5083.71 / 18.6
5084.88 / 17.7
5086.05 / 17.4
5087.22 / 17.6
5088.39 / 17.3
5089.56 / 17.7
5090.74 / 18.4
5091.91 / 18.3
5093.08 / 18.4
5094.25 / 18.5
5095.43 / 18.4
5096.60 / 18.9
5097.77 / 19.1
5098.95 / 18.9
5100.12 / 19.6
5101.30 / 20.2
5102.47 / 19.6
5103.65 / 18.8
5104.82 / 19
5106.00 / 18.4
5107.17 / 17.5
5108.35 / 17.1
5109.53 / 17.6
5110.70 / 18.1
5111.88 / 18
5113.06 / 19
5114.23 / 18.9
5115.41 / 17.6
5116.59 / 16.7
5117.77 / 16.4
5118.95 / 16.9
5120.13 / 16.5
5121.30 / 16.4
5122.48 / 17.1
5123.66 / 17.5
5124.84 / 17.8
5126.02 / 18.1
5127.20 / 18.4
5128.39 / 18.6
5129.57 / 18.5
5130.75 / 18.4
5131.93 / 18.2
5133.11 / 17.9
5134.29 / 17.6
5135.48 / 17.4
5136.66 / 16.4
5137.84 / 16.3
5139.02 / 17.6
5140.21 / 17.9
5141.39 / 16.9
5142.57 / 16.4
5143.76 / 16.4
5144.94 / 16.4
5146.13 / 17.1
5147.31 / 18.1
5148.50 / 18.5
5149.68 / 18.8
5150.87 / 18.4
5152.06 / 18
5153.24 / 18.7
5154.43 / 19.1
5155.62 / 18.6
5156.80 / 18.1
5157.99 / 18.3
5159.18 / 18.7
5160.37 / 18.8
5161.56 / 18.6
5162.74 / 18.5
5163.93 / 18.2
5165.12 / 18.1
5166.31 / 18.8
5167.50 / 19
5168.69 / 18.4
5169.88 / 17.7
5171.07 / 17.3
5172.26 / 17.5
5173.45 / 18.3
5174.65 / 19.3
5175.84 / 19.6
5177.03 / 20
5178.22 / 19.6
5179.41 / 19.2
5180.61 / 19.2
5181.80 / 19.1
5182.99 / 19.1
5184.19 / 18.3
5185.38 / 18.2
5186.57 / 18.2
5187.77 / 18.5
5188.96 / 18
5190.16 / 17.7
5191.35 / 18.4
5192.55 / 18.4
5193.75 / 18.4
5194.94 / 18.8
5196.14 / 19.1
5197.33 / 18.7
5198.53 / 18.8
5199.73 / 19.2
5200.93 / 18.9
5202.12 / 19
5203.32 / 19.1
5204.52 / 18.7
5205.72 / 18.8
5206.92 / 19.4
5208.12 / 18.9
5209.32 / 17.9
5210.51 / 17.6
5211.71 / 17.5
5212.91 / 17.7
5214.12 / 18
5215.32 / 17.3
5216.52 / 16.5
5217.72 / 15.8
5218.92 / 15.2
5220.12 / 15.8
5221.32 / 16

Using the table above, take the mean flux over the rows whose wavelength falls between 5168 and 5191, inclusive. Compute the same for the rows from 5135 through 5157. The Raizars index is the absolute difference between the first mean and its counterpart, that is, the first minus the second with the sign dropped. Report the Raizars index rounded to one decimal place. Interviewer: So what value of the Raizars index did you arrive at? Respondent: 1.0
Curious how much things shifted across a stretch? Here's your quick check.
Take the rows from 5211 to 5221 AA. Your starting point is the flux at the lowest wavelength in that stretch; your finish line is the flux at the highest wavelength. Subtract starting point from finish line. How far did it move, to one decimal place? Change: -1.7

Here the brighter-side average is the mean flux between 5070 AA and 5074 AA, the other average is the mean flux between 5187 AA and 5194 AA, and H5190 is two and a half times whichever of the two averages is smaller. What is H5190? 44.8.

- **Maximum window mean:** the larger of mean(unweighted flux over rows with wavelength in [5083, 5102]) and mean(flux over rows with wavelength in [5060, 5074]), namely 18.4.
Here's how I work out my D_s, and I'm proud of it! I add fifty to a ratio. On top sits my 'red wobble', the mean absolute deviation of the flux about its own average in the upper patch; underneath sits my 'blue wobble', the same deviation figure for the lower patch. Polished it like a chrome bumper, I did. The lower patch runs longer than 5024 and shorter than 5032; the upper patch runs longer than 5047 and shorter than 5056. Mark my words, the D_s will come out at 50.7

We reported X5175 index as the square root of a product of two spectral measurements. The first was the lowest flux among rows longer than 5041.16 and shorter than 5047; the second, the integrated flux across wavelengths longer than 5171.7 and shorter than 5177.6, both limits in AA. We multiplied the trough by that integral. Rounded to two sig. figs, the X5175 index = 44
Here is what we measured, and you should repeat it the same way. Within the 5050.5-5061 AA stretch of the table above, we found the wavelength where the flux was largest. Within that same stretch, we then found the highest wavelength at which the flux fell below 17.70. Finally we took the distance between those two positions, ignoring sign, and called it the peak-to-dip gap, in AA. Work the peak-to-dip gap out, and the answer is 1.2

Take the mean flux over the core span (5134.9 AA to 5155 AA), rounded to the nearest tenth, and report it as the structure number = 17.6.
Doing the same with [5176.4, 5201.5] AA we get 18.8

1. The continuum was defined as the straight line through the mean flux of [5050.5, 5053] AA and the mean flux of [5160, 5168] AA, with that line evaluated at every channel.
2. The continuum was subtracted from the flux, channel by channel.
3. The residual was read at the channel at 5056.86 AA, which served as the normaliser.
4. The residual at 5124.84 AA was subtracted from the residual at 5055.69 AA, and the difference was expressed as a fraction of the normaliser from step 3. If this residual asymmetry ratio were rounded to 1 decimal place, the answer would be 0.8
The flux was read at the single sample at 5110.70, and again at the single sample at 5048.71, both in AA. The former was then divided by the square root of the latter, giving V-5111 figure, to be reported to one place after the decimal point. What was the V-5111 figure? 4.4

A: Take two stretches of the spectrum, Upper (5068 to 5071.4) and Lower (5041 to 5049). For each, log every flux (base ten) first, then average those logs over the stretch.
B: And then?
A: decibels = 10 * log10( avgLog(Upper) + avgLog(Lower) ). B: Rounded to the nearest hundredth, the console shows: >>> 3.94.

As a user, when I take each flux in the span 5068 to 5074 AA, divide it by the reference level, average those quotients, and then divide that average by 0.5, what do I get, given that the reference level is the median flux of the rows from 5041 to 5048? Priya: 2.07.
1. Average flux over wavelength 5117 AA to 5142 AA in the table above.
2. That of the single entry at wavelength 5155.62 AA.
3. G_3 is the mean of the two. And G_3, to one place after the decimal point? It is 18.0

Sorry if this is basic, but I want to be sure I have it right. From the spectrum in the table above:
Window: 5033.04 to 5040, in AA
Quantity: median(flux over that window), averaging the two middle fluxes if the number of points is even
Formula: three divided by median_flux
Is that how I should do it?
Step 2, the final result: 0.179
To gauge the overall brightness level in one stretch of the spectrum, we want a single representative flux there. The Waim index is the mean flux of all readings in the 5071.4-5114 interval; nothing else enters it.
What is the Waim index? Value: 18.2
